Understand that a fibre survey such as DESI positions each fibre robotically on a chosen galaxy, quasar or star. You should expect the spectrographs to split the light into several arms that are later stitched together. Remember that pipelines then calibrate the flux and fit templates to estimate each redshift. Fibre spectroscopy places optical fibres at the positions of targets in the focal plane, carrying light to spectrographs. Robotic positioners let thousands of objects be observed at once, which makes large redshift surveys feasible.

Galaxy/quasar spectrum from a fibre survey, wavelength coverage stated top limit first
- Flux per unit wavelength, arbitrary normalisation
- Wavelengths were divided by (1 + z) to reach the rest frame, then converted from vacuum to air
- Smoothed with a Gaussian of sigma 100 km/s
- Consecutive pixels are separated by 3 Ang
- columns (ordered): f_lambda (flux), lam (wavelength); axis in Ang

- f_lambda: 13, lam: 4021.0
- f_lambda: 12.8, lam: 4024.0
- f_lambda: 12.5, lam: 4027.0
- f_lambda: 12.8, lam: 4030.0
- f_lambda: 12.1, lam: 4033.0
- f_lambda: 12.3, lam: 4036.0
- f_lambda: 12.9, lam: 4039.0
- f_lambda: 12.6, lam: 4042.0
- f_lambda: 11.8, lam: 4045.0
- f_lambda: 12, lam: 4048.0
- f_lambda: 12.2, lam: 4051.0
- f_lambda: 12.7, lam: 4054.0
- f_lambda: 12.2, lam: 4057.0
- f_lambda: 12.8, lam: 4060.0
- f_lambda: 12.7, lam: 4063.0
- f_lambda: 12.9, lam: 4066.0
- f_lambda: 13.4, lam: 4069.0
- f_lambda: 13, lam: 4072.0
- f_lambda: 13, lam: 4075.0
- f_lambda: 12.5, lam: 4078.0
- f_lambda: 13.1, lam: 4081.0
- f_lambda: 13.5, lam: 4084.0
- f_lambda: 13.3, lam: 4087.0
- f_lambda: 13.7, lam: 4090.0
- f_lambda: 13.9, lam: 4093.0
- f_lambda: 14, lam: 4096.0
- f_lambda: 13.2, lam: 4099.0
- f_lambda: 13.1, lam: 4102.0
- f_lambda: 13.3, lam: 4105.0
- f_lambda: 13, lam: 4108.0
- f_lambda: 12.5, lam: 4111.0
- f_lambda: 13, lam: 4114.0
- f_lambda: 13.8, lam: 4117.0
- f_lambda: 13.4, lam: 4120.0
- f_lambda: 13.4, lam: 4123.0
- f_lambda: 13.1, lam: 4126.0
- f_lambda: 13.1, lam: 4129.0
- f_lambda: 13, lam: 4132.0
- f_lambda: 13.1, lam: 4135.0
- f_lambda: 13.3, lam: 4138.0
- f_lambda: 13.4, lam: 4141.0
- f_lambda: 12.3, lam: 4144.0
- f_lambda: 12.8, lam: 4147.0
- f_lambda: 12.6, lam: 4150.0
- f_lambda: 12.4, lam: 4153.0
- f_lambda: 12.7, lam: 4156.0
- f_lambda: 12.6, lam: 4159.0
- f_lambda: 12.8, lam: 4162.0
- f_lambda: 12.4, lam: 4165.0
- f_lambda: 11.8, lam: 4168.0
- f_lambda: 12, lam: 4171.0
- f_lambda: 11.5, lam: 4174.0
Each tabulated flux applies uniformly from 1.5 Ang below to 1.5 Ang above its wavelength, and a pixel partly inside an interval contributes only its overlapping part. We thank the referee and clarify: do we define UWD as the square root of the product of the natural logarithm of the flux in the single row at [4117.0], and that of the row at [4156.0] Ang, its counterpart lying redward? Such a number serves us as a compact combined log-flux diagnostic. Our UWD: 2.58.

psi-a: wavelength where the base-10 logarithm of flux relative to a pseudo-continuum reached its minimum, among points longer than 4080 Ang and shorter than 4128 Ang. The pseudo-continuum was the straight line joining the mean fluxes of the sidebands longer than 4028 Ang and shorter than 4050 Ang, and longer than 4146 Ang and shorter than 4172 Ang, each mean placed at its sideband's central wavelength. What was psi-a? 4111.0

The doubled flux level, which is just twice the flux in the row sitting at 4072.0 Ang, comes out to 26.0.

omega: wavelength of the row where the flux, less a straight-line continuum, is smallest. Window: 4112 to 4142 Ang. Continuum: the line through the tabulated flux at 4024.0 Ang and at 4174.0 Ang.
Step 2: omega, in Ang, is 4114.0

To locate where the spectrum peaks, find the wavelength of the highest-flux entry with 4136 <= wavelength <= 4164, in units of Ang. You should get 4141.0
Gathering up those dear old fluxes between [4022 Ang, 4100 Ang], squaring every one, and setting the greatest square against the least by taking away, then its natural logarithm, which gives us 4.0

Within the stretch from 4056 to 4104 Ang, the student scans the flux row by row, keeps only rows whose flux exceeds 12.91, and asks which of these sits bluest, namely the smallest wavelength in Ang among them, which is 4069.0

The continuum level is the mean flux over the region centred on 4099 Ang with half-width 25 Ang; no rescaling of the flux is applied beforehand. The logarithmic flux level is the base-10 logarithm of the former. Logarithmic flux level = 1.12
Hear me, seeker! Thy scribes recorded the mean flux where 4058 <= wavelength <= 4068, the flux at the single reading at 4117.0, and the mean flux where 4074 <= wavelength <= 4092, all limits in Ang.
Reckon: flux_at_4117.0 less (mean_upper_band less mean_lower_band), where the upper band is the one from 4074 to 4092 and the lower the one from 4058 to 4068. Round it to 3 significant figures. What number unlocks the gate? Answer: 13.4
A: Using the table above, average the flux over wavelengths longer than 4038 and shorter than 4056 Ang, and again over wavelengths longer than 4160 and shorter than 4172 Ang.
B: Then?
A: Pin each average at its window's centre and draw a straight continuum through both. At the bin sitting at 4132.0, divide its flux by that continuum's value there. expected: 1.06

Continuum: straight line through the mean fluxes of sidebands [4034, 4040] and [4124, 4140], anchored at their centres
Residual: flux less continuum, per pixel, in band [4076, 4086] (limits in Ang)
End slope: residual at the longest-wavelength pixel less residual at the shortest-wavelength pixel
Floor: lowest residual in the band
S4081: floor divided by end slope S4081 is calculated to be -0.3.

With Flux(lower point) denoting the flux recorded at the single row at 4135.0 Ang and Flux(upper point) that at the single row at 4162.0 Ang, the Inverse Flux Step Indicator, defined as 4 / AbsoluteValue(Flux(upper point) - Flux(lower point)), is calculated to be 13.3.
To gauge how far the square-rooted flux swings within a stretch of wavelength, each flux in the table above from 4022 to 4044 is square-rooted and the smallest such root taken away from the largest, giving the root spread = 0.11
